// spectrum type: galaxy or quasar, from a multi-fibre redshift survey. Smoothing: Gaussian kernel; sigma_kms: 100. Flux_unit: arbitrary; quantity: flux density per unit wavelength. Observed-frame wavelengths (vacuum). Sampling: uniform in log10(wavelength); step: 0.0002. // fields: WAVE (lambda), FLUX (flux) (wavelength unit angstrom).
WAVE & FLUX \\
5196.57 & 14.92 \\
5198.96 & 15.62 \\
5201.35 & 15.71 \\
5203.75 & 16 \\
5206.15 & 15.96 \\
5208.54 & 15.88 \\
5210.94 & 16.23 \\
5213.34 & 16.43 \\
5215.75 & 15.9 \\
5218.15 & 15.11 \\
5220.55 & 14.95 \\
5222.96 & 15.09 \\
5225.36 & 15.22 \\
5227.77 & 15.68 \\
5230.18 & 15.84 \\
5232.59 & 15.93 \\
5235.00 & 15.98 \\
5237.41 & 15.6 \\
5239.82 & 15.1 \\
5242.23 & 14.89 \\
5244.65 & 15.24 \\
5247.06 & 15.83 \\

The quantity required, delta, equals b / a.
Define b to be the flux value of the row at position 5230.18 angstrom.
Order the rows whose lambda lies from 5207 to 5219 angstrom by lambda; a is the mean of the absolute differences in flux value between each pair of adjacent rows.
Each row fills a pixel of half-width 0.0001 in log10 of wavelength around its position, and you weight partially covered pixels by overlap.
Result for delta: 34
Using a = 0.47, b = 15.84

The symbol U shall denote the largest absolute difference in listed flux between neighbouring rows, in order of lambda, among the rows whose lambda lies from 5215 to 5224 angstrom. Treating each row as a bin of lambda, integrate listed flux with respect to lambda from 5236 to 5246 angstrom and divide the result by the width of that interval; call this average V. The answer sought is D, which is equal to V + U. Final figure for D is 16.0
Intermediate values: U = 0.79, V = 15.2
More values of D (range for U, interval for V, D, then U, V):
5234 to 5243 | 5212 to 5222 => 16.1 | 0.50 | 15.6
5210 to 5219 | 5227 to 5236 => 16.6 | 0.79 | 15.9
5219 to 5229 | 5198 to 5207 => 16.3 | 0.46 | 15.8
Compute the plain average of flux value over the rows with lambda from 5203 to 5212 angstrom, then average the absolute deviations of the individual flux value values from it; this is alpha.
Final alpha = 0.1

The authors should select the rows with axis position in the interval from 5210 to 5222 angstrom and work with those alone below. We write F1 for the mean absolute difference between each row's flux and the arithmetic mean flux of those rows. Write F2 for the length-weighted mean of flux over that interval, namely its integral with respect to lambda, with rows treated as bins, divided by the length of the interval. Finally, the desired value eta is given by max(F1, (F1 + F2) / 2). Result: 8.12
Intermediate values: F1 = 0.56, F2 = 15.7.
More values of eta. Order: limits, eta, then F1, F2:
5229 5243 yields 7.98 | 0.37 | 15.6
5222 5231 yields 7.88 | 0.30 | 15.5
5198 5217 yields 8.08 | 0.19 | 16.0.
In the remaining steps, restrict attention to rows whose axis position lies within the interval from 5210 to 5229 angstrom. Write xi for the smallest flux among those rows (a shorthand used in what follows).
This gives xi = 14.95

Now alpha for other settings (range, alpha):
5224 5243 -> 0.3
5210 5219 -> 0.4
